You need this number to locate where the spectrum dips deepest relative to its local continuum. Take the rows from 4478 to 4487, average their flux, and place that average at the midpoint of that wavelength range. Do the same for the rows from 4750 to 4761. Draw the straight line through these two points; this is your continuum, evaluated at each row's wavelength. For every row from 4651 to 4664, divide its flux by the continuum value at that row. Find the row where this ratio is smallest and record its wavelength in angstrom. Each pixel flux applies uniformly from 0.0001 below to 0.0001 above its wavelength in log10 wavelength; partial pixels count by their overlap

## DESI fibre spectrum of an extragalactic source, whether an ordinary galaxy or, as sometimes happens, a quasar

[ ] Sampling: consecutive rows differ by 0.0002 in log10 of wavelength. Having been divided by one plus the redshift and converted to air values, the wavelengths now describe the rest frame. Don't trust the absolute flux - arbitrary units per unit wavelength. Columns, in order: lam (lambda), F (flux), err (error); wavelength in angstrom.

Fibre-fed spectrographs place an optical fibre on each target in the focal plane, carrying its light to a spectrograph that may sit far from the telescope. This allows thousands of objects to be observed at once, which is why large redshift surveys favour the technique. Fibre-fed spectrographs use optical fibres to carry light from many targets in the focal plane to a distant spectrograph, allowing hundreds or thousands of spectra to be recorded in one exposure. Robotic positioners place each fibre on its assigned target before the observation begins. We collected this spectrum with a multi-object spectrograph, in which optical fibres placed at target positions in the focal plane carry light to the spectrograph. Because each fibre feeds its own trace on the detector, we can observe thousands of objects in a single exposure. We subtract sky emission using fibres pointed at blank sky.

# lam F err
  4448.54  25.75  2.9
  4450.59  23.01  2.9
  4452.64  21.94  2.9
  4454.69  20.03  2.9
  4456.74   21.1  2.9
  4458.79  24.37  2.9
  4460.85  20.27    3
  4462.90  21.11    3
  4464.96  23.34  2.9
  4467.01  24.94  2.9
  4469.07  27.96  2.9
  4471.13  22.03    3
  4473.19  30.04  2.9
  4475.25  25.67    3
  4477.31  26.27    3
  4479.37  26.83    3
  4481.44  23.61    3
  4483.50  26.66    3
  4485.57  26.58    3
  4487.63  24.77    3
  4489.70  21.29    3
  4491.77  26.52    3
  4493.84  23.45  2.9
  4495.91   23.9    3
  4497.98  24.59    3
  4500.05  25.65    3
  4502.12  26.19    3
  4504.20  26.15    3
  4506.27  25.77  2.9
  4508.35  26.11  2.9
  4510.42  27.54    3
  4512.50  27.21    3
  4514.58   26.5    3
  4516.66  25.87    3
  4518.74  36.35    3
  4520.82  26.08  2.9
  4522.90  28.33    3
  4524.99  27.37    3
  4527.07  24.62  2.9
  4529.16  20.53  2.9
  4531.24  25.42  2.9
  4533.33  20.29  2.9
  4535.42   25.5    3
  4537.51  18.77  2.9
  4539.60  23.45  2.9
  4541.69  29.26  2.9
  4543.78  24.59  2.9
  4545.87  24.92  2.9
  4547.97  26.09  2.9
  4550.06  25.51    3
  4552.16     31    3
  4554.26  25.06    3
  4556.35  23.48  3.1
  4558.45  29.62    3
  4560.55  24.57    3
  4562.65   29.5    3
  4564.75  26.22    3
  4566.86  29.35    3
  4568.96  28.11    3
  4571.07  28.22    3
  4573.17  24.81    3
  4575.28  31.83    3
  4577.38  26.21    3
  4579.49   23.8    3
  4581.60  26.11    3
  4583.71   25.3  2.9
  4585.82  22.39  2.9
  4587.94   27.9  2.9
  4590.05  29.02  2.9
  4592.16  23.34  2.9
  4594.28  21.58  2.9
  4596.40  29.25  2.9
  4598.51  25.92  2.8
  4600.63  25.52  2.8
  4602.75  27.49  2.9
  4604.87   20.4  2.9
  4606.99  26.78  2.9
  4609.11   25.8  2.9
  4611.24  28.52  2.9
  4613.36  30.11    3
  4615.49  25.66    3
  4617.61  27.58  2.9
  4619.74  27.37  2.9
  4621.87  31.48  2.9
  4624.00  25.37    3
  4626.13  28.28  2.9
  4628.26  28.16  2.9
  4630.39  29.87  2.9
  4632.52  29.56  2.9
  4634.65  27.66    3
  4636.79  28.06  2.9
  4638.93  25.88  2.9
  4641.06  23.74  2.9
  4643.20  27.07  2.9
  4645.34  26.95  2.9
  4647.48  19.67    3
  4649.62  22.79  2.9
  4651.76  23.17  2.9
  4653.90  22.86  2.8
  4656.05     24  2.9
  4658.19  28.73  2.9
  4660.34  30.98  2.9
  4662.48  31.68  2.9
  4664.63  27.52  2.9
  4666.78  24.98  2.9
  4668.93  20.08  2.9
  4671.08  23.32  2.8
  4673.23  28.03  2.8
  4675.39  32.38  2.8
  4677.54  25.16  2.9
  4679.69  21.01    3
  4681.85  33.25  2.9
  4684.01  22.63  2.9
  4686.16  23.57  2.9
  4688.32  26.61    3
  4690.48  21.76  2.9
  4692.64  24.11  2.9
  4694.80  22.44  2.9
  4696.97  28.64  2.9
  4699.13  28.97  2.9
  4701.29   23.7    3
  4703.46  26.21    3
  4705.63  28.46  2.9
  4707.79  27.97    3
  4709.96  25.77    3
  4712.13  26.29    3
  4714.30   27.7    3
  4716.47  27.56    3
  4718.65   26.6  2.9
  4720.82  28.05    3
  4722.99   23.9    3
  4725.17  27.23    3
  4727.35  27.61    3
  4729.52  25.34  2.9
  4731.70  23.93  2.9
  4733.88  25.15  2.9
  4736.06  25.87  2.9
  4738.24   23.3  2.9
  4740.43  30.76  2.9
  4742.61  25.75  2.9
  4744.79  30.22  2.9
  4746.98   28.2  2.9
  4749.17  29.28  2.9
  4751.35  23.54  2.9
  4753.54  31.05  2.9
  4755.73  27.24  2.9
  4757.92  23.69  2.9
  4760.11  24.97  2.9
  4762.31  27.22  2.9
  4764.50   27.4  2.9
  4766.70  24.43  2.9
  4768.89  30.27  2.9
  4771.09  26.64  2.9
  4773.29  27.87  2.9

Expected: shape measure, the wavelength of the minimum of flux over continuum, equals 4653.90 angstrom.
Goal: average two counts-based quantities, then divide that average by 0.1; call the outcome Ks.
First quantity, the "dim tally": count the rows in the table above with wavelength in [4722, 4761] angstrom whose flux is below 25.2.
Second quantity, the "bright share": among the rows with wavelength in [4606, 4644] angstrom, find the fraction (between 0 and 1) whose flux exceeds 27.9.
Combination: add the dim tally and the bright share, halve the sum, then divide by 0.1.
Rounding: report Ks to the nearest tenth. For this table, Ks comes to 37.2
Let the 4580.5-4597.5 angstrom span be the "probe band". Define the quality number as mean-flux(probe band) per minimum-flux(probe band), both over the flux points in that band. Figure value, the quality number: 1.19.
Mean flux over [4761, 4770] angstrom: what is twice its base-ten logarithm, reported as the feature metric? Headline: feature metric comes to 2.87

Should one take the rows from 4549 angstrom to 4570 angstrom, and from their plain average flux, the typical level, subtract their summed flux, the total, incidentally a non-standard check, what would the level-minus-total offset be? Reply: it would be -245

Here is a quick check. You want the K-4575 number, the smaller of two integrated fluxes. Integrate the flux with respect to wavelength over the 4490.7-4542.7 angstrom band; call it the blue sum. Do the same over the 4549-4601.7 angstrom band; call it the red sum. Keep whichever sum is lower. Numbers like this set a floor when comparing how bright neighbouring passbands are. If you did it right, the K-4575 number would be 1334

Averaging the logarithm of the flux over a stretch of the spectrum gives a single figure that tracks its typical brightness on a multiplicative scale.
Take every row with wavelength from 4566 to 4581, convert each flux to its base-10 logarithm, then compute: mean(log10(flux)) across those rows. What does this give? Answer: 1.44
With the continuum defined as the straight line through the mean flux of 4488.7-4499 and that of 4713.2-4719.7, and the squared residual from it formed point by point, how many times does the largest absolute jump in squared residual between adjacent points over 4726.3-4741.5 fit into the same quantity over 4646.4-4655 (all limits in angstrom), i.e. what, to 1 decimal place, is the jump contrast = 2.0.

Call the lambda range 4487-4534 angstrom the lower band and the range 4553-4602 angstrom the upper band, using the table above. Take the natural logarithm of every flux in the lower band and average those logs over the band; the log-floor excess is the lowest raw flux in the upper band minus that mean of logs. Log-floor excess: 18.3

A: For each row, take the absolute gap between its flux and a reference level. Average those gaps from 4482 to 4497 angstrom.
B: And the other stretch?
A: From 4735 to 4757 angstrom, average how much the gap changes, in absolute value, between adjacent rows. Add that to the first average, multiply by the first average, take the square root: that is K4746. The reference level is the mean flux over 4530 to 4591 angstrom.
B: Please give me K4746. 2.8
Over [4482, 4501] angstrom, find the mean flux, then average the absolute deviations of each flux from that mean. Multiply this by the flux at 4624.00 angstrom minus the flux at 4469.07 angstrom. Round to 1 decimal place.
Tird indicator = -3.5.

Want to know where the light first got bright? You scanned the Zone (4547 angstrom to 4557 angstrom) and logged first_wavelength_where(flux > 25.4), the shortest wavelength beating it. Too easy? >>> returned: 4547.97 angstrom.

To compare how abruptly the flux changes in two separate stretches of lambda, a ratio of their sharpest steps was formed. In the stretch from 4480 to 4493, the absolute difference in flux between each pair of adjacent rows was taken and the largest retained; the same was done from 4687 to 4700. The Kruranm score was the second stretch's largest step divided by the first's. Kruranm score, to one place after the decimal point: 1.2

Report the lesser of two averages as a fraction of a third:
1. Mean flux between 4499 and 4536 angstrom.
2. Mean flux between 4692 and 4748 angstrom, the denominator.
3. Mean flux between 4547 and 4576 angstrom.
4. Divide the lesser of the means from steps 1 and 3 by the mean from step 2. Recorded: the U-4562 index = 0.987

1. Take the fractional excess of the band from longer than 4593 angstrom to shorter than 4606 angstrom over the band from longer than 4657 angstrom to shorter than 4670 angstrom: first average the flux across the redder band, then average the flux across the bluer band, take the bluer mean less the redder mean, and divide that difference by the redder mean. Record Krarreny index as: -0.084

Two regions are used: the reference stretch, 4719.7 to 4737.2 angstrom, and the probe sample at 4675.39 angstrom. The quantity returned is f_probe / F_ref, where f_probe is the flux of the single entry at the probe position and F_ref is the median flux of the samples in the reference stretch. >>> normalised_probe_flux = 1.26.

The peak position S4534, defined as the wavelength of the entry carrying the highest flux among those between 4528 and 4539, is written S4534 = 4535.42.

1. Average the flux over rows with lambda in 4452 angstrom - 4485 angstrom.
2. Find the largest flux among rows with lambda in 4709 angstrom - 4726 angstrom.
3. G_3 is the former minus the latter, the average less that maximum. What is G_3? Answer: -3.9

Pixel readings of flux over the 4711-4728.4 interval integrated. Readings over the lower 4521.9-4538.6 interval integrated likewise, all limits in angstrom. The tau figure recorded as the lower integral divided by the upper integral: 0.852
